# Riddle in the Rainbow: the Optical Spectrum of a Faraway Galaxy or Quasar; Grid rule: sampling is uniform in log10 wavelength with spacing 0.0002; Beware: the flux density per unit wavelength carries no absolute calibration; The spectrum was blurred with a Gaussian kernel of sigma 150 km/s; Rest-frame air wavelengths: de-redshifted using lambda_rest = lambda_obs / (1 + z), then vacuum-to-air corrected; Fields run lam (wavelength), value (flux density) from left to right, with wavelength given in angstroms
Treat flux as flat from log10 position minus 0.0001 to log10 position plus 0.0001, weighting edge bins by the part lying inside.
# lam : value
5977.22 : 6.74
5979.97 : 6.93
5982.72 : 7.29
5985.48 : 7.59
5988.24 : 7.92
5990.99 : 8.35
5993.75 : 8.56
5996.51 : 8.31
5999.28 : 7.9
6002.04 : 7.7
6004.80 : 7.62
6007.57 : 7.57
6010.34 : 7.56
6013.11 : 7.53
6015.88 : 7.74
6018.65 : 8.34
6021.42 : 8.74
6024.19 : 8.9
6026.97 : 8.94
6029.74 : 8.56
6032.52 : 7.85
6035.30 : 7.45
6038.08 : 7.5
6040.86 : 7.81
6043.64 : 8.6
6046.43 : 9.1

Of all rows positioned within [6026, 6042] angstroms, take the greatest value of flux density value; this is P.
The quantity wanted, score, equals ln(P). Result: 2.19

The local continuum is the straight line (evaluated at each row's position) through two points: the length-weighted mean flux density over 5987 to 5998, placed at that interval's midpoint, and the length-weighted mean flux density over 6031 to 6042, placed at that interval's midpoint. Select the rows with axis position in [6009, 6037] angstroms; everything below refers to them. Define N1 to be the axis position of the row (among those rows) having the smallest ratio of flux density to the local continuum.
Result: 6010.34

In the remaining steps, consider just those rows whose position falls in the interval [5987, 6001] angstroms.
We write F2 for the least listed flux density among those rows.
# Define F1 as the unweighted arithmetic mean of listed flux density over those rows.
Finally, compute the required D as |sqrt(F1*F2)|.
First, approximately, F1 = 8.21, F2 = 7.9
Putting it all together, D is 8.05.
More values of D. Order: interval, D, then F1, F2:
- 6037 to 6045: 7.73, 7.97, 7.5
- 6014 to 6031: 8.13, 8.54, 7.74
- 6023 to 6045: 7.82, 8.20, 7.45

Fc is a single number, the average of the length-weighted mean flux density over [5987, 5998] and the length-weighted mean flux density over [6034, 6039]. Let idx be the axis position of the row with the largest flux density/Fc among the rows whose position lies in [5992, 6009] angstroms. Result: 5993.75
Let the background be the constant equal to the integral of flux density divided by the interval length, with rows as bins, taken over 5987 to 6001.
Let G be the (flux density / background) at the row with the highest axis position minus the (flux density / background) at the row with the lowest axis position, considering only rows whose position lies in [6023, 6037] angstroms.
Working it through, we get -0.18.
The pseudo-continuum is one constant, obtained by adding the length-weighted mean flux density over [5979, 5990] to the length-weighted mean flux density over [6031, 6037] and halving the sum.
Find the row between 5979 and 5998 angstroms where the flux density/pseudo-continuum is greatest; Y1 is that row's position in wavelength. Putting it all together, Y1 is 5993.75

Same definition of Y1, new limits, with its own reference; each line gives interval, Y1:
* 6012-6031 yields 6026.97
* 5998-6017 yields 5999.28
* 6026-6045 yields 6026.97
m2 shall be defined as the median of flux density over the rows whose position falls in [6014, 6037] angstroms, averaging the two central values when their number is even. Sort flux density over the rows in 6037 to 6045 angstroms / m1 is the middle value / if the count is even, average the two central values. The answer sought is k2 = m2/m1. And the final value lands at 1.08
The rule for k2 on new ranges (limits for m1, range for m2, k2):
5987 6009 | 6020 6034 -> 1.10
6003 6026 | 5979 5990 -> 0.97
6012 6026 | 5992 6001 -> 1.00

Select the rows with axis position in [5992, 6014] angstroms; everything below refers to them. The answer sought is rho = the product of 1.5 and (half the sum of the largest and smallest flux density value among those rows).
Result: 12.1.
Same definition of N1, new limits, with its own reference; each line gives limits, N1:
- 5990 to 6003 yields 6002.04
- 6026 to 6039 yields 6035.30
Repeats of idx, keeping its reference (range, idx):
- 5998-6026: 6024.19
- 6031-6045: 6043.64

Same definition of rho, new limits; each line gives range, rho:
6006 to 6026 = 12.3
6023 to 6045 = 12.3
